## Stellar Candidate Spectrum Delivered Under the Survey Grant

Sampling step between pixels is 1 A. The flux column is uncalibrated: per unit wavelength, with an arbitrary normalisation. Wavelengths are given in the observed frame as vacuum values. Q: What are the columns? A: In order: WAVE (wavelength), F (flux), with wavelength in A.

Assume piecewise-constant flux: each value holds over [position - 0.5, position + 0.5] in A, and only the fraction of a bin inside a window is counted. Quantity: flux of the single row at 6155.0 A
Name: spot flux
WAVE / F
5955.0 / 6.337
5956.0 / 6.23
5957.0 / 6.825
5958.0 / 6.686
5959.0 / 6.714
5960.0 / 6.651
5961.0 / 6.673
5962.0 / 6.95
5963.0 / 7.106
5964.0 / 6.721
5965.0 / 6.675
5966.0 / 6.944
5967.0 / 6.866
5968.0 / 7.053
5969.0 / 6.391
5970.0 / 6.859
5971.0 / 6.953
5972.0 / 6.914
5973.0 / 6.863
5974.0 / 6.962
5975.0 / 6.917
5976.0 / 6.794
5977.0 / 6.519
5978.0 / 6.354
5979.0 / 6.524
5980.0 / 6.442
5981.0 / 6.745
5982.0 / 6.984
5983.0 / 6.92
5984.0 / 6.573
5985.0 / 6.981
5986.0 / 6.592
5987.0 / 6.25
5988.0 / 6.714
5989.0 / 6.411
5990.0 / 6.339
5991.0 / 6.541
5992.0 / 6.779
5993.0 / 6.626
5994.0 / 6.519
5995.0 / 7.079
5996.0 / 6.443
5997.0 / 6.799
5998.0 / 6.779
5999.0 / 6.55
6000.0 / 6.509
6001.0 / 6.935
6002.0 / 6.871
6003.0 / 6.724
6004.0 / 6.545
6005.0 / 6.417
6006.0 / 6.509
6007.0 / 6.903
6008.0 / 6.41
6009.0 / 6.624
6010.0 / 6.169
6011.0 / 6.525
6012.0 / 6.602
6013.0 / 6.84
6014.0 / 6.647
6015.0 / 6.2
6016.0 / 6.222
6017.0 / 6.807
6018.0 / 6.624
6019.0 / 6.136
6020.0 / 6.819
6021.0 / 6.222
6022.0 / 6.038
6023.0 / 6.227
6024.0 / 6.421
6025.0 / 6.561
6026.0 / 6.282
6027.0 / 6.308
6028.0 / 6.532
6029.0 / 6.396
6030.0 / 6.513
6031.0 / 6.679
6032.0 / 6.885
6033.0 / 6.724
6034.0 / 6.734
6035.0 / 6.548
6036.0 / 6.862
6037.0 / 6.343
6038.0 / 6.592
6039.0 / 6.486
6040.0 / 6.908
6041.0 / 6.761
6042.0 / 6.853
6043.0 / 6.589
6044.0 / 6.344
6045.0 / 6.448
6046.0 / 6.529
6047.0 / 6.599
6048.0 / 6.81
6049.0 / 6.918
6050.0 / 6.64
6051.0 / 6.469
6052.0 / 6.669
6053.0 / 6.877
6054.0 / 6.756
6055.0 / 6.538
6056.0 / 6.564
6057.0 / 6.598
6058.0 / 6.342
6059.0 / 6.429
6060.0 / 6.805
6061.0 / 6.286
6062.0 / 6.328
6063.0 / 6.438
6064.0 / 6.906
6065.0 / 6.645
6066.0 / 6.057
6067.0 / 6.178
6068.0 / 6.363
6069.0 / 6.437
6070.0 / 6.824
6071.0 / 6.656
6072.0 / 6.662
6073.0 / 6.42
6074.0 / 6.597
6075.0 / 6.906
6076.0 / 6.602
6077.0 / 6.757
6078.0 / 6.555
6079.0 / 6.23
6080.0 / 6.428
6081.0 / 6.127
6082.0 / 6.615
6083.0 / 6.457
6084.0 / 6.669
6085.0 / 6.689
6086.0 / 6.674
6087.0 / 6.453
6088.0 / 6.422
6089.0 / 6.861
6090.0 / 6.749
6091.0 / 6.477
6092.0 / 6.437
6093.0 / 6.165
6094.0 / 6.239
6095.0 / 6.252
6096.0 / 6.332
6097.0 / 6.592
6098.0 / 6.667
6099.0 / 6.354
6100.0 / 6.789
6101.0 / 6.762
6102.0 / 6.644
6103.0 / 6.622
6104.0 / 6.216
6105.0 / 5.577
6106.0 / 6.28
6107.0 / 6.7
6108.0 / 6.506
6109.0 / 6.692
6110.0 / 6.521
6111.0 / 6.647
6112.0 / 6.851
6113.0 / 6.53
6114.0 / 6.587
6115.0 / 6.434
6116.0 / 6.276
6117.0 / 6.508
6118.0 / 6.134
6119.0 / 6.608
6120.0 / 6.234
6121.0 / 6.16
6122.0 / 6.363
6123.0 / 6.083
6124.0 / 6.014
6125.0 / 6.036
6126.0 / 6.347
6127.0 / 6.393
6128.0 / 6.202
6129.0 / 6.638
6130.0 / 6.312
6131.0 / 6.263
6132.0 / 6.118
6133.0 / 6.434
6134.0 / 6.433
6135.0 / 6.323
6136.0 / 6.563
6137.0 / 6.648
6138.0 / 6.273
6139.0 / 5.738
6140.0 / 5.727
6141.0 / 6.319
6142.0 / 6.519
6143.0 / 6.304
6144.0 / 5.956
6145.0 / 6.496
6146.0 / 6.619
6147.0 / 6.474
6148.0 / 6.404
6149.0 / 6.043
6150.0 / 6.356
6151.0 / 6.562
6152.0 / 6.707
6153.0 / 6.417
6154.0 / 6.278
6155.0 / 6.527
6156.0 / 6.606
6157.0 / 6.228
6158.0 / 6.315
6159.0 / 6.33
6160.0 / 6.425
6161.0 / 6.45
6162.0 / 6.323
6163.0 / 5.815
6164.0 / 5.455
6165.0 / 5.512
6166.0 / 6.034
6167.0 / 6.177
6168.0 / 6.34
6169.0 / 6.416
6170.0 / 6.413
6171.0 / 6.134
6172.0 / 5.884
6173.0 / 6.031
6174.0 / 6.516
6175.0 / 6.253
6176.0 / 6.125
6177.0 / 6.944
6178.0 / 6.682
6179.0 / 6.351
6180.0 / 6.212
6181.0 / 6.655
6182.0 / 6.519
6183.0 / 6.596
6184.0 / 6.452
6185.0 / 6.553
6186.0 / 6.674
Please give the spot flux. 6.527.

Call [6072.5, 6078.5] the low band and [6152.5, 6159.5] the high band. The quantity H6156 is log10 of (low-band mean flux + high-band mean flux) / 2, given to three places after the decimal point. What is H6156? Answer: 0.814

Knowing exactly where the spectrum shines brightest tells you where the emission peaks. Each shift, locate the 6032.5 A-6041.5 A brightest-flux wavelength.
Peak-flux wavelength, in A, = 6040.0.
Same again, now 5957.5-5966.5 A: 5963.0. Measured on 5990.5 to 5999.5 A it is 5995.0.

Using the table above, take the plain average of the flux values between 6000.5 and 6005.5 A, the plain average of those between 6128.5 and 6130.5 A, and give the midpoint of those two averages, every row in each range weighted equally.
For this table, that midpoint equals 6.59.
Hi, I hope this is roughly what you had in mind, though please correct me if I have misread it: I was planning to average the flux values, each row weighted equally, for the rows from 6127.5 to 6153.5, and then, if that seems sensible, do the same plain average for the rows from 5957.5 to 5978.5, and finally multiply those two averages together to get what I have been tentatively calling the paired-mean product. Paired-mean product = 43.0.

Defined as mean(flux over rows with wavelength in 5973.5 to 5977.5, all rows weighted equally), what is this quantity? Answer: 6.80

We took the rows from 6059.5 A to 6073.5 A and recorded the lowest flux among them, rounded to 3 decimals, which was 6.057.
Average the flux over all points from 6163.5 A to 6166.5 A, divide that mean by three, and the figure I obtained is 1.89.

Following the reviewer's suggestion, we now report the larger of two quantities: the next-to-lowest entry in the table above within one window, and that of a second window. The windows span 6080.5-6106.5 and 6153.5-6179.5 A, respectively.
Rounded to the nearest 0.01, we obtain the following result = 6.13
